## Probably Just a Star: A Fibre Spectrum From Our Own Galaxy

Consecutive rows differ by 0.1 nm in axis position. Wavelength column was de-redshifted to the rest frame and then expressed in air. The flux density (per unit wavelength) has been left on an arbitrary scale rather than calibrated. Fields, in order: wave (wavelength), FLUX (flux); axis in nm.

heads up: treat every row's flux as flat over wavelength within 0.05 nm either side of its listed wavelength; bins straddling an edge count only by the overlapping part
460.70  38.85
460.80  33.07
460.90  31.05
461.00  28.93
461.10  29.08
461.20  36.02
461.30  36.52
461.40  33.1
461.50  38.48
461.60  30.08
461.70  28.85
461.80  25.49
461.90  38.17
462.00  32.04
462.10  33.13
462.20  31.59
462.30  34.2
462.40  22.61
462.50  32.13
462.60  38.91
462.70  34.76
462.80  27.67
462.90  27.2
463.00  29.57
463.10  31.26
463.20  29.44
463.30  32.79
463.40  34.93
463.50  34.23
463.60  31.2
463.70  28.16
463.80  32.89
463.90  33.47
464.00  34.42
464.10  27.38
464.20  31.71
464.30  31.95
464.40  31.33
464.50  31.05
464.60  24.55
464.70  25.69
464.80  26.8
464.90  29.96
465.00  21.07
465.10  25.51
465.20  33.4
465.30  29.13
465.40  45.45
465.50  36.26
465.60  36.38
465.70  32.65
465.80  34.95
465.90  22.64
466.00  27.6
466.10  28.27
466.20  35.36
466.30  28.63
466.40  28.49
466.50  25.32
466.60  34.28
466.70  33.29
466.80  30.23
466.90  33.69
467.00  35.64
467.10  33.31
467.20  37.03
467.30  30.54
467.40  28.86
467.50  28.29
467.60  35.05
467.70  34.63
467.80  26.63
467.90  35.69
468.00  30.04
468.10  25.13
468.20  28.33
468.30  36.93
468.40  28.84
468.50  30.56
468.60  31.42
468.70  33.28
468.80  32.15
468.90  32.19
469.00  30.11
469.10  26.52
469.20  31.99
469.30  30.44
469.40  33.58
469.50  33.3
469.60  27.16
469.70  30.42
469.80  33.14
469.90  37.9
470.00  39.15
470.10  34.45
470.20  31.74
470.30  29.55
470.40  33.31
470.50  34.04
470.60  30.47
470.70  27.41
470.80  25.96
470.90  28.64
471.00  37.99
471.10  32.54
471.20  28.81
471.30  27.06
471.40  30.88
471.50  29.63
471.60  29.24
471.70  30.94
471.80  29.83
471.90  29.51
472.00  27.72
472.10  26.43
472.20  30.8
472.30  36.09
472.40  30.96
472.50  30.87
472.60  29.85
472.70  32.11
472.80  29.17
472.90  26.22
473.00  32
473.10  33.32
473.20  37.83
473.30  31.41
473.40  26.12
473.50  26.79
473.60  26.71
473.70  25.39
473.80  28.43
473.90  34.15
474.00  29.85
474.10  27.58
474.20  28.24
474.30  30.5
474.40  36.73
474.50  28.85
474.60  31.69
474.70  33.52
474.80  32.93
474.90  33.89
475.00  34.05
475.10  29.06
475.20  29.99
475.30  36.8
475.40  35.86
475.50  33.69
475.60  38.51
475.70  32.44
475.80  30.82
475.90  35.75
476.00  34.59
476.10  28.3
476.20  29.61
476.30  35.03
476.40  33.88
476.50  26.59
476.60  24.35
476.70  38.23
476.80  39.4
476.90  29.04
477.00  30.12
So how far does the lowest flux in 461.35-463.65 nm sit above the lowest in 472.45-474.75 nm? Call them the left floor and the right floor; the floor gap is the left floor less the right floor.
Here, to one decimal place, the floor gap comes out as -2.8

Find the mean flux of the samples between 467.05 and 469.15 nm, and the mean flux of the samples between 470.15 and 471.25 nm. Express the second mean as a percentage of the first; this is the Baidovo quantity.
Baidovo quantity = 99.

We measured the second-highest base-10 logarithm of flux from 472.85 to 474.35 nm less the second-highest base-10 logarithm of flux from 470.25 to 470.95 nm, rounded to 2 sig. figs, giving 0.011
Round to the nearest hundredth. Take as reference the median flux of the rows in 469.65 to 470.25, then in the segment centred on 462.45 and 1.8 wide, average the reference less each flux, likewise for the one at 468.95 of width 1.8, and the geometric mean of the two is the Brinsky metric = 2.81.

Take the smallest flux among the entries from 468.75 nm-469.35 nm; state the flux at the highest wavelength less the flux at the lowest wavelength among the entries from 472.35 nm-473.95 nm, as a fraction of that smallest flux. 0.12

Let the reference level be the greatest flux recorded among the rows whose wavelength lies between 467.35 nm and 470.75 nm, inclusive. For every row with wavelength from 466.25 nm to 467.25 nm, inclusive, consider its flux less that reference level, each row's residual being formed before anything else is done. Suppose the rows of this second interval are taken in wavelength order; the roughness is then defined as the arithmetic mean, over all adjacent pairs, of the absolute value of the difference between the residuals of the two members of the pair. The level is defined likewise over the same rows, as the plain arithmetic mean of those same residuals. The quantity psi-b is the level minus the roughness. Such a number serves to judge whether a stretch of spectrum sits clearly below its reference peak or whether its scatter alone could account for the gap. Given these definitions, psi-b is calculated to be -10.2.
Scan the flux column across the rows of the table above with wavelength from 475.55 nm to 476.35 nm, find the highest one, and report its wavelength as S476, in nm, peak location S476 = 475.60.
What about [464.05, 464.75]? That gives 464.30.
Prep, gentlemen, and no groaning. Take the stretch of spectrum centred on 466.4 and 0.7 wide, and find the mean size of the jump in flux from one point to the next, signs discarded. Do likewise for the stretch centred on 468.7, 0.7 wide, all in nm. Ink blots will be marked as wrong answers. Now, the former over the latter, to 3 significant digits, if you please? 3.52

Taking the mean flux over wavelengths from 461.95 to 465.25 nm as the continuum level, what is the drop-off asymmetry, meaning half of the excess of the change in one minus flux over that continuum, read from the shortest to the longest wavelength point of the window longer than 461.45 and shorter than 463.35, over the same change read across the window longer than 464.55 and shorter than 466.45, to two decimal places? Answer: 0.16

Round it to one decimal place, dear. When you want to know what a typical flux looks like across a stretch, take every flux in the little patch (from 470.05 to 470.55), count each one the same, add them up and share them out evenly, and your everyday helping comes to 32.6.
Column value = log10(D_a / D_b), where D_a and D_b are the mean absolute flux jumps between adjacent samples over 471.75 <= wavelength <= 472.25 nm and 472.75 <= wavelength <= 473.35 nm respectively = -0.33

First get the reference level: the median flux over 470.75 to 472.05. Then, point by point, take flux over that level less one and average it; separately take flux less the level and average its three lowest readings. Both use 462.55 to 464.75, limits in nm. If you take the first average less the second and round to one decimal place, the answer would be 3.8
